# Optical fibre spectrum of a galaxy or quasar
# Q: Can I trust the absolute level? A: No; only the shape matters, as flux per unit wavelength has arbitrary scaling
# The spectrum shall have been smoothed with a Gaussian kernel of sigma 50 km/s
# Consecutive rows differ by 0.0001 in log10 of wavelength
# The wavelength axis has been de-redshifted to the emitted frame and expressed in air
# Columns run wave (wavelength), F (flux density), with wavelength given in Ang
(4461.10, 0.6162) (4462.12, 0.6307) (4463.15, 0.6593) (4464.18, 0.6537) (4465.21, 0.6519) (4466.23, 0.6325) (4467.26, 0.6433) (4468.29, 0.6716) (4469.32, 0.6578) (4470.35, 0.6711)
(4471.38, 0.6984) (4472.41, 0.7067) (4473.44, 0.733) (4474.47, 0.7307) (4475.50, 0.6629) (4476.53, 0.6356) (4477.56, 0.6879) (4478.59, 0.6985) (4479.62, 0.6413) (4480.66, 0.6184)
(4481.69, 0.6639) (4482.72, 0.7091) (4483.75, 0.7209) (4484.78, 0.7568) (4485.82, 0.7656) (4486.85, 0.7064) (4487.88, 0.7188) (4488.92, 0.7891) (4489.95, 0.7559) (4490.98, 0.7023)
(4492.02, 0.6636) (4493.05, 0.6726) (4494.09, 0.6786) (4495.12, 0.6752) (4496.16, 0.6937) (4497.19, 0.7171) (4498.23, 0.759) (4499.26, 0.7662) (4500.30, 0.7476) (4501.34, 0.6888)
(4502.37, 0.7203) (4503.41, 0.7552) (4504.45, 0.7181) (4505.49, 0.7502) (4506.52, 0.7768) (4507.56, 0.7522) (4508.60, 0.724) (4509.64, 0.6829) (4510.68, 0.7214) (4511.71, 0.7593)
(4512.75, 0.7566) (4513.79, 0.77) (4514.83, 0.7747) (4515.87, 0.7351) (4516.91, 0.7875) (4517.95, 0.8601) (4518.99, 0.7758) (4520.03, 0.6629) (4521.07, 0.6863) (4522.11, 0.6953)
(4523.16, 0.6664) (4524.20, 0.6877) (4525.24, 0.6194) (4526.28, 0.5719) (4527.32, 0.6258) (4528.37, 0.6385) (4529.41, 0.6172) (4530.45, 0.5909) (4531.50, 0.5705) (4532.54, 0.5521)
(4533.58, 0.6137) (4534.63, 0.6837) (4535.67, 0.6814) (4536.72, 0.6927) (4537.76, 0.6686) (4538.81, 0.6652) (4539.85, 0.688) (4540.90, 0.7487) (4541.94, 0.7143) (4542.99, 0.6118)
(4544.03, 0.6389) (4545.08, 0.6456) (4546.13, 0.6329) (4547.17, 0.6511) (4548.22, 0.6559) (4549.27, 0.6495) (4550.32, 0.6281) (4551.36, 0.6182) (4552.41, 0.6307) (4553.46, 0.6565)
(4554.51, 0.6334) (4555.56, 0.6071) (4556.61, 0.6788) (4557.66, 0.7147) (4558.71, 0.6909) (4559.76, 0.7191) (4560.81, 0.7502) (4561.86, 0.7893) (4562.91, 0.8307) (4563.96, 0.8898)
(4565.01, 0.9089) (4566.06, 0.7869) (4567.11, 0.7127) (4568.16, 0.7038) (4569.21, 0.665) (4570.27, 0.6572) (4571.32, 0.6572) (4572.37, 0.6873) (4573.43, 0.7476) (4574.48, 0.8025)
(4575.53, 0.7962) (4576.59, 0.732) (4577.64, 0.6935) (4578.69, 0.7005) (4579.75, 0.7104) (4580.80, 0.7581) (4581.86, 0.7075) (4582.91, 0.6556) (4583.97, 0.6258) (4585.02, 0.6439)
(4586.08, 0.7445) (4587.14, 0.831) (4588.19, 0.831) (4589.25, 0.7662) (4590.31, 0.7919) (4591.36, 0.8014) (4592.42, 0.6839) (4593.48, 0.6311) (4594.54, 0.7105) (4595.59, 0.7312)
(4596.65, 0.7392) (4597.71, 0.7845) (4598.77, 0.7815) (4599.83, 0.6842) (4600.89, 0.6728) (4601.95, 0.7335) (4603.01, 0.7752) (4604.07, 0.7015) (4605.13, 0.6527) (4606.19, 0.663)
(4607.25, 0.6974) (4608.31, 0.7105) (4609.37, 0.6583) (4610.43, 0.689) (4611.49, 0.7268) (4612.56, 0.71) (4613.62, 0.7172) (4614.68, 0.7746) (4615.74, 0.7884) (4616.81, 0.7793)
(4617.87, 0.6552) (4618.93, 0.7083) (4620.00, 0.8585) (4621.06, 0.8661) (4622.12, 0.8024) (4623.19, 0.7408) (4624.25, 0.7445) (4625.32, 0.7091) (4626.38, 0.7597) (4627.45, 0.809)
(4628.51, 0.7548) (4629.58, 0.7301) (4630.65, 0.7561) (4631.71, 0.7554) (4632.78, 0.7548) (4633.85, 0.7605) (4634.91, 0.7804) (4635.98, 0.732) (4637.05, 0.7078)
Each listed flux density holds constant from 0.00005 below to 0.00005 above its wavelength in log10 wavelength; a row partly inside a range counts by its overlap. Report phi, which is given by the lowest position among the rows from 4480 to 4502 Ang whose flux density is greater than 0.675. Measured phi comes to 4482.72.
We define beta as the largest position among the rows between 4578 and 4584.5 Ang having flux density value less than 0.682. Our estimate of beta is 4583.97 Ang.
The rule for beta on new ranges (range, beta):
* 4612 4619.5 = 4617.87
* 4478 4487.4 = 4481.69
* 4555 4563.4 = 4556.61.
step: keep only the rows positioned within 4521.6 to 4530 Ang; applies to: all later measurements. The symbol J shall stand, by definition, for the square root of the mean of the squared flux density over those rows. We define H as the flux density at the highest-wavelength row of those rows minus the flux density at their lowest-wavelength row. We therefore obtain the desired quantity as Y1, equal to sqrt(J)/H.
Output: -10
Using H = -0.08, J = 0.641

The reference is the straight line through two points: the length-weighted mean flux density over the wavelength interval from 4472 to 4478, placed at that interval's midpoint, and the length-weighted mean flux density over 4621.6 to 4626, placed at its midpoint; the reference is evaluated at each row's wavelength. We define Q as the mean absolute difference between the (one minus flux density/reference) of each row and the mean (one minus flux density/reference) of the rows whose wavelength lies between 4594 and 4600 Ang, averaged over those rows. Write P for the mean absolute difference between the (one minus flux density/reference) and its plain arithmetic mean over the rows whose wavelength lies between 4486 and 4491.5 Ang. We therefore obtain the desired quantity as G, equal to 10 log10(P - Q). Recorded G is -25.0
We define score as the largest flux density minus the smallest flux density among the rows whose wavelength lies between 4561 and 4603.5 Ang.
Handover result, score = 0.283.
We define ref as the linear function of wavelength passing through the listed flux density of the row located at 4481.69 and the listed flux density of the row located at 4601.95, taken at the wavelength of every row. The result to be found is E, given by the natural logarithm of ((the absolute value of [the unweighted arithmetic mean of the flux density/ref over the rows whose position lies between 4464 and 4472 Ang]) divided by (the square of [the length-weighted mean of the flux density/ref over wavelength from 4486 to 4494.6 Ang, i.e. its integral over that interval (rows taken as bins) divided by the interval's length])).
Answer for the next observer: -0.12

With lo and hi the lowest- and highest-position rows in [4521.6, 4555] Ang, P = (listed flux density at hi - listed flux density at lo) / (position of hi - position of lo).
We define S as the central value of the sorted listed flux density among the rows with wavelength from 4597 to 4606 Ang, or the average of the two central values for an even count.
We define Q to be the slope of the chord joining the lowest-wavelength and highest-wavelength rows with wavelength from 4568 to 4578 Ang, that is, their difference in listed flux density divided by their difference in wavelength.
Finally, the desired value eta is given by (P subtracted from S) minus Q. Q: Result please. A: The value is 0.72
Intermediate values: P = -0.0019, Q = -0.0011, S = 0.72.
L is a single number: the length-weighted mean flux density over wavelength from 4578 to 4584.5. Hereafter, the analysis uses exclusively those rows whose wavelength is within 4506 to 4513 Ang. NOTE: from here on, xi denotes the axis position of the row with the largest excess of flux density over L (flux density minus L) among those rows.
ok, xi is 4506.52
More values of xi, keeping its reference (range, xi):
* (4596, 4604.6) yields 4597.71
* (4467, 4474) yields 4473.44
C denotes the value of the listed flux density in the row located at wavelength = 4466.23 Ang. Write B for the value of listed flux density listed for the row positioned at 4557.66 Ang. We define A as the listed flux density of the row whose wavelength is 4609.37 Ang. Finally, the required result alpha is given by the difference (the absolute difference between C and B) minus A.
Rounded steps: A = 0.6583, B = 0.7147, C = 0.6325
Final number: -0.58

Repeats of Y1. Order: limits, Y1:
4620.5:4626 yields -6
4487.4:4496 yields -19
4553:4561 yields 9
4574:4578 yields -8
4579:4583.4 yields -15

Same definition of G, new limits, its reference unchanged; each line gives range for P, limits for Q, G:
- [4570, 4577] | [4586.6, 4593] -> -18.6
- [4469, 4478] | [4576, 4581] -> -19.9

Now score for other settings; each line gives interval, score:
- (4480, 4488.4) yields 0.147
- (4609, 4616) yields 0.130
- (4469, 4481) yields 0.115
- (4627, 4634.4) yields 0.079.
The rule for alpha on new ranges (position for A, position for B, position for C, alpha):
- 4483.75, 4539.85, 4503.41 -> -0.65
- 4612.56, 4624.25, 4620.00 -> -0.60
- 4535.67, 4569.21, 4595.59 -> -0.62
